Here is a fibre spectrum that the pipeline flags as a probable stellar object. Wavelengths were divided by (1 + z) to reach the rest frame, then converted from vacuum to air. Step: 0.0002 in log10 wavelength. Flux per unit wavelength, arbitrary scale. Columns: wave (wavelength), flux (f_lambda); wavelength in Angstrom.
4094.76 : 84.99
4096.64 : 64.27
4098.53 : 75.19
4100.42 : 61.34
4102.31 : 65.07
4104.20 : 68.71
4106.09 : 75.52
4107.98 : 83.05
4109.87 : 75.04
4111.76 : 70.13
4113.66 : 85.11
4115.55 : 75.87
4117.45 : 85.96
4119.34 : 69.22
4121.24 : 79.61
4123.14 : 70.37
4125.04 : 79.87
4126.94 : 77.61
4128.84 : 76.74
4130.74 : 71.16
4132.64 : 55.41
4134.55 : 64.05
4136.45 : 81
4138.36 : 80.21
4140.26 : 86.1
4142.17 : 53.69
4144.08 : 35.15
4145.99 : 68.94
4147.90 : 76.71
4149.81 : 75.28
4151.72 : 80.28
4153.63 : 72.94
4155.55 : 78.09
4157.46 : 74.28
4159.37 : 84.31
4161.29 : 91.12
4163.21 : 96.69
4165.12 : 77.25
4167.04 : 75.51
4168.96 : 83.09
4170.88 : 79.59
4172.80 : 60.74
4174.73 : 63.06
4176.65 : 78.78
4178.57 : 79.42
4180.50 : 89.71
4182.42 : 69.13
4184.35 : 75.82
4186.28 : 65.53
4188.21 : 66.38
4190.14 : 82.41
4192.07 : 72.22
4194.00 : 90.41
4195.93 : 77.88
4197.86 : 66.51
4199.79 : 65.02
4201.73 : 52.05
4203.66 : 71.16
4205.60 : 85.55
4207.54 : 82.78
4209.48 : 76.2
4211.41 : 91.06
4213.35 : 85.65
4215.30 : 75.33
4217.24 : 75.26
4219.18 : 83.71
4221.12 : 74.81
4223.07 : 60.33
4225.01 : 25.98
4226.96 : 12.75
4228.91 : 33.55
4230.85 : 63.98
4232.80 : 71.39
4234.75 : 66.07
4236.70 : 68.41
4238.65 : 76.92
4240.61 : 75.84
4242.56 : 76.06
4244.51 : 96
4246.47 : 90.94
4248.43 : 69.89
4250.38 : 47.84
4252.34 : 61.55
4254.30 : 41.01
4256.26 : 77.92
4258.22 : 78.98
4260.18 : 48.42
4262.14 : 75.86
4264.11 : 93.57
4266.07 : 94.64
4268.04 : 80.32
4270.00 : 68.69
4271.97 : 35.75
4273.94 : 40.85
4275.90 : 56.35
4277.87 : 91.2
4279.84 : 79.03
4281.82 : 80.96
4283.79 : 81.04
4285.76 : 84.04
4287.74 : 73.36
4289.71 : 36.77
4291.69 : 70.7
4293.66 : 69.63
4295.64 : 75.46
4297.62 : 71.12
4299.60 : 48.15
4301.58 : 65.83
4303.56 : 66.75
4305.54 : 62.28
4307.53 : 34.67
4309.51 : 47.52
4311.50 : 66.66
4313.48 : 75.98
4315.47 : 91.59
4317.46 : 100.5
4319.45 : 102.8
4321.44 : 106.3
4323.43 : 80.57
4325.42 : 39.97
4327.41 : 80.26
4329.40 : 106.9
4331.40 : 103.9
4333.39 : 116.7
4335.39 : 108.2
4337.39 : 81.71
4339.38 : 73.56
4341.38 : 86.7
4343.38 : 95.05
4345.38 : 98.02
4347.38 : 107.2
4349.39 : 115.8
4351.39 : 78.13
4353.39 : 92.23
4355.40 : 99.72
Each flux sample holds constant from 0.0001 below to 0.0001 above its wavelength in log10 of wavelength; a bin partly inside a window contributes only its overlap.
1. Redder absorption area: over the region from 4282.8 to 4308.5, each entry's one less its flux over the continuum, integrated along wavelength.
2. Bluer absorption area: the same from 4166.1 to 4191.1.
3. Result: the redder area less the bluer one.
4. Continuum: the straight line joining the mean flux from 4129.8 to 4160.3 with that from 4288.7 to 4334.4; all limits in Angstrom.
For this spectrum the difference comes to 4.3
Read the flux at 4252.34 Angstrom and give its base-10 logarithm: 1.79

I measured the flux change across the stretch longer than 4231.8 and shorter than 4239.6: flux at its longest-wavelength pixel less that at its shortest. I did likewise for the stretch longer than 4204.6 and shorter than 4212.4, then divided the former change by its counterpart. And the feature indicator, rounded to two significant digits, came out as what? 1.0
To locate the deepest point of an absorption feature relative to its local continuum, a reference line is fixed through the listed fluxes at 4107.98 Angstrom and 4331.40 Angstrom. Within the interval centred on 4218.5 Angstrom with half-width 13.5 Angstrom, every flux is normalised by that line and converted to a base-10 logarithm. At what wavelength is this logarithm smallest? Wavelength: 4226.96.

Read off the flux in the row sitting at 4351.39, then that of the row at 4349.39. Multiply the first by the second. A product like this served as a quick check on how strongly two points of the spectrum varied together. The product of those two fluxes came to 9047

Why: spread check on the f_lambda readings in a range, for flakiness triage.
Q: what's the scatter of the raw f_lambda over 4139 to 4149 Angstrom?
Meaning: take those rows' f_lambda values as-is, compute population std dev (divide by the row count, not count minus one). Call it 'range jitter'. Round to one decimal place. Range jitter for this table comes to 18.0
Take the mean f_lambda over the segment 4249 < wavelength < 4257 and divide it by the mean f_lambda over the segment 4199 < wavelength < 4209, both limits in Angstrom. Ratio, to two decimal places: 0.80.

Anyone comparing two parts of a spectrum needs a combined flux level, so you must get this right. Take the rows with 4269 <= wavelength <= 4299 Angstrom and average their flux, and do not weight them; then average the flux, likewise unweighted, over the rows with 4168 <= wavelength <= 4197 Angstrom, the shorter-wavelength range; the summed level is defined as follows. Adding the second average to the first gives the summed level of 143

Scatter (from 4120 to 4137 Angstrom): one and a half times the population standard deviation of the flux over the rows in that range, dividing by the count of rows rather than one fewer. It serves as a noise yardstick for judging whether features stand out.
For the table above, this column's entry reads 12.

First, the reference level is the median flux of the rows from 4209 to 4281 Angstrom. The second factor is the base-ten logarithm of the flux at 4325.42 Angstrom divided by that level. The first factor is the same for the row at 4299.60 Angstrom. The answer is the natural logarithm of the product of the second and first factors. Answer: -2.9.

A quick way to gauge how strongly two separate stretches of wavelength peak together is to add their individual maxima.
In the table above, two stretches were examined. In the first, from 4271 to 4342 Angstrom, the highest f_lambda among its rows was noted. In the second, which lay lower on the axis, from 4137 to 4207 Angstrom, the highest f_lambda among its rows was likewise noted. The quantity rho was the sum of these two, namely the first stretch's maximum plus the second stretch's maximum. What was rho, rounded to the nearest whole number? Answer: 213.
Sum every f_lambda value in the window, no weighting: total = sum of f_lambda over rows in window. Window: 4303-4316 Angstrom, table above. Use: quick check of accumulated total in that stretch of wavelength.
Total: 445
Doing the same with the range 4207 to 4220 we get 570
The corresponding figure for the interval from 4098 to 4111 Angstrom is 504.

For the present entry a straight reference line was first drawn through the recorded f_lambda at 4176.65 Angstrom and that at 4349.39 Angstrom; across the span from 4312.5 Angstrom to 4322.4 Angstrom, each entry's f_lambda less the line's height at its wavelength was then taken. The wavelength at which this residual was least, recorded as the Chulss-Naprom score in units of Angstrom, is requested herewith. 4313.48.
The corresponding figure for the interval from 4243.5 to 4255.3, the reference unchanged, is 4254.30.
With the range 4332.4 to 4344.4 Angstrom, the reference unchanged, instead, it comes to 4339.38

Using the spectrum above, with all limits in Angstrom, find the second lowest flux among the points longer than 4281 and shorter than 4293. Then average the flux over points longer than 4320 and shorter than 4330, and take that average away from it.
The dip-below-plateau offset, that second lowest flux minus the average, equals -12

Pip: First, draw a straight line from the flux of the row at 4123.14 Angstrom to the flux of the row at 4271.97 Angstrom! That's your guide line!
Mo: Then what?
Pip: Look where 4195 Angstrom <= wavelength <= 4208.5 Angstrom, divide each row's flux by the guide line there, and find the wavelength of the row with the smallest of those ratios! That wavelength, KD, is 4201.73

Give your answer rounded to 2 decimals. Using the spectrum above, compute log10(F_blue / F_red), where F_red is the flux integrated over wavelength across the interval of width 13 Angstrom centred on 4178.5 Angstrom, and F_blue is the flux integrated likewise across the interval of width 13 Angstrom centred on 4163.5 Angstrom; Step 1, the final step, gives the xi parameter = 0.05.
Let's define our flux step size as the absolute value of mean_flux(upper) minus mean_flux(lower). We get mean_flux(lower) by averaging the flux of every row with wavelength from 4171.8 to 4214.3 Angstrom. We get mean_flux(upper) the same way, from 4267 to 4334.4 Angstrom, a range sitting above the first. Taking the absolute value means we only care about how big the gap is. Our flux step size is 2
